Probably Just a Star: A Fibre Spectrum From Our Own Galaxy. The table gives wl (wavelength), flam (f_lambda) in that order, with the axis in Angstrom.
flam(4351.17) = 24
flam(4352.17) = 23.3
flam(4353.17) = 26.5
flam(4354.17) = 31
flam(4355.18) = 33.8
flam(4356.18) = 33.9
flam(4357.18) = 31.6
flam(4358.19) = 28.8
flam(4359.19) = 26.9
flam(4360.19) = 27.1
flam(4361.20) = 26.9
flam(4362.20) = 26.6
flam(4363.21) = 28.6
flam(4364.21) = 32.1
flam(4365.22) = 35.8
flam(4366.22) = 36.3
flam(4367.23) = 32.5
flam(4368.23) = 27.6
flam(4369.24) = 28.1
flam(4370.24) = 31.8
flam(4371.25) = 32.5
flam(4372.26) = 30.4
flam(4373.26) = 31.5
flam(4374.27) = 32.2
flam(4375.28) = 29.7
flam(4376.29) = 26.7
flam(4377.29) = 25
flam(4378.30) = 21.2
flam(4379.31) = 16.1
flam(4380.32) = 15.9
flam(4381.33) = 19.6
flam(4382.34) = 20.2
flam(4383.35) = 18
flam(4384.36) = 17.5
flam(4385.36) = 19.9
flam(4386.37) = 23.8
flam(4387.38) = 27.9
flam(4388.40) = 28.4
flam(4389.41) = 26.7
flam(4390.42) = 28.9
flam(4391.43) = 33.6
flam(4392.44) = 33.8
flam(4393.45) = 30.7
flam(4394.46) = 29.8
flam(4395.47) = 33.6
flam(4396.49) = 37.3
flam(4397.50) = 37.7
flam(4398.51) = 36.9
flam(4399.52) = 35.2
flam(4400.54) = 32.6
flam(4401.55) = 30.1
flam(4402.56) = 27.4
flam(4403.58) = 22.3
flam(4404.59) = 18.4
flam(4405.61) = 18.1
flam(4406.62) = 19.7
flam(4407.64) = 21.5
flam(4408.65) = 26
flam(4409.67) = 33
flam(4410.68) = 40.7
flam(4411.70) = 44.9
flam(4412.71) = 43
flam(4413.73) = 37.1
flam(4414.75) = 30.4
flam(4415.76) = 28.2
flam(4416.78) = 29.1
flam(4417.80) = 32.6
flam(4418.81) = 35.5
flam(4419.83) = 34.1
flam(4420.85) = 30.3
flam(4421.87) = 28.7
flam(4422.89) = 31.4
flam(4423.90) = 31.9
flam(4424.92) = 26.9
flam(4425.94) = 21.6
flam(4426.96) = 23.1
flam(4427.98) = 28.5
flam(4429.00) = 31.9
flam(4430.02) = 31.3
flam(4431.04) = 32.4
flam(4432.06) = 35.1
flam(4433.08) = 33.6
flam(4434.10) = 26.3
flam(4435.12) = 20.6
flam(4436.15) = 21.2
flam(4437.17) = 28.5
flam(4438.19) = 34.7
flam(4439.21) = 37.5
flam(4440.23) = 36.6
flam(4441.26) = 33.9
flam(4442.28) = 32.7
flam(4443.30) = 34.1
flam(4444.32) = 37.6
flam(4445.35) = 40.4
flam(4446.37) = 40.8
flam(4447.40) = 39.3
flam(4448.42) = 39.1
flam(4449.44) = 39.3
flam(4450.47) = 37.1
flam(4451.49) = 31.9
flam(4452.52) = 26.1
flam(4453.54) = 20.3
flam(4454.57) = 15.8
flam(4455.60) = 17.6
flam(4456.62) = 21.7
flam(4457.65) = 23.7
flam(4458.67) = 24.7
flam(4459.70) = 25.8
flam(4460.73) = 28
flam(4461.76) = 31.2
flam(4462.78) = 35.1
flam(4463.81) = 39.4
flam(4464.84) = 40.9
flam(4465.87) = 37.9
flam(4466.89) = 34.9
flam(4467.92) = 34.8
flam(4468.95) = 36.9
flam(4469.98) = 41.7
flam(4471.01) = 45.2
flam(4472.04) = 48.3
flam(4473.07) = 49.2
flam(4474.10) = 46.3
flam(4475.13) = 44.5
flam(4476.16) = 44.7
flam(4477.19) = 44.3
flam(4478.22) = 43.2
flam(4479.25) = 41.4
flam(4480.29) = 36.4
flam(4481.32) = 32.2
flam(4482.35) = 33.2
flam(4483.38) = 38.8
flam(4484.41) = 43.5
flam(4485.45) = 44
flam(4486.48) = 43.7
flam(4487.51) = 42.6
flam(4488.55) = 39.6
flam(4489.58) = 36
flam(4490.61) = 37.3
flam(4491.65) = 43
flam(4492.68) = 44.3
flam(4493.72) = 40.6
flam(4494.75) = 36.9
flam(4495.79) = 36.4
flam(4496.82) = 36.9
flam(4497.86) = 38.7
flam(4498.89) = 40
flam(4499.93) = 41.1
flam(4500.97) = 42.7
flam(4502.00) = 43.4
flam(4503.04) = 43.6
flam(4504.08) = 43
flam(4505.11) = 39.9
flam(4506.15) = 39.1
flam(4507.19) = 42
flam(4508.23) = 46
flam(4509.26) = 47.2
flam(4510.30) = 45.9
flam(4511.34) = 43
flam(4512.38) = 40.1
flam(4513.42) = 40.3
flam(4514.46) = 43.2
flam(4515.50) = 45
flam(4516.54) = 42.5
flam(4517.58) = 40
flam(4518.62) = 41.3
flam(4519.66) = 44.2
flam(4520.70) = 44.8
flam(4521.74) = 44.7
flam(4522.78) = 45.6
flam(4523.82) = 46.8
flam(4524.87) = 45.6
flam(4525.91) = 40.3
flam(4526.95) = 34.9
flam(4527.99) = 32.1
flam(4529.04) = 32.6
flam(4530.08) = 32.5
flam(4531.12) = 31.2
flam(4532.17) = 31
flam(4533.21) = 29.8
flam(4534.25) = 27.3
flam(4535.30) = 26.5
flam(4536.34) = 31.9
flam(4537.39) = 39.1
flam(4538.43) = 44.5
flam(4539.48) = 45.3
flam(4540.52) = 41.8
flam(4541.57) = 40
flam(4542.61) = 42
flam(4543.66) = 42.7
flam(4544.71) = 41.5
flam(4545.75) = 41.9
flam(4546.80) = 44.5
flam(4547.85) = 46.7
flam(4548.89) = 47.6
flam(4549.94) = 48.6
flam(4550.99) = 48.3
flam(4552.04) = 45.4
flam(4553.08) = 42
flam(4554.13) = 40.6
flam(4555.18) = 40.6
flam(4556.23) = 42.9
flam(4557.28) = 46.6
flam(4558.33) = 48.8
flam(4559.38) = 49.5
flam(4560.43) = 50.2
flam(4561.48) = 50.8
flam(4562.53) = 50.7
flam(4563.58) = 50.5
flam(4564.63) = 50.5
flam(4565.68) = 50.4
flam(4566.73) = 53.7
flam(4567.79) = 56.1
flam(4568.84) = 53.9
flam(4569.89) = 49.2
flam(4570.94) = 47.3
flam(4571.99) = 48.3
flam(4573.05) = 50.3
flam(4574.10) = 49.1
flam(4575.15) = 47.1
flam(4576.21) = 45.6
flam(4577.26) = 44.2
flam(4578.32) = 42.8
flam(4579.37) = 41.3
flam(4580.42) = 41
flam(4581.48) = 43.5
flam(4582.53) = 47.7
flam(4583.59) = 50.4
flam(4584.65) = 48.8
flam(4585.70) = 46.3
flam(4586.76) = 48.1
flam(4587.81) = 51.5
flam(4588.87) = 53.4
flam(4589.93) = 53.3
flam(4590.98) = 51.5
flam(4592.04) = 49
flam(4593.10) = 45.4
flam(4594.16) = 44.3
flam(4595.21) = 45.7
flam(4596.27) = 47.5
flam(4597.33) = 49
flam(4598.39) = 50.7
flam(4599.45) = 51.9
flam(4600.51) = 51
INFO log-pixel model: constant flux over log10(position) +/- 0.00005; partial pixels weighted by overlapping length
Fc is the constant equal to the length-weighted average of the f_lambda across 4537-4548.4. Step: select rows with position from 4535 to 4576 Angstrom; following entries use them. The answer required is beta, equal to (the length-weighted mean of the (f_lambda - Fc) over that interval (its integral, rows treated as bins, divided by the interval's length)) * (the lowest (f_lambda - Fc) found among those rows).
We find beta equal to -51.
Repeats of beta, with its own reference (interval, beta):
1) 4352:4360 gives 257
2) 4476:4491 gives 30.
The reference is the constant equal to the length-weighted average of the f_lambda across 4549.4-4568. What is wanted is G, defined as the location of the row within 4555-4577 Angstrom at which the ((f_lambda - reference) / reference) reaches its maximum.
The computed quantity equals 4567.79 Angstrom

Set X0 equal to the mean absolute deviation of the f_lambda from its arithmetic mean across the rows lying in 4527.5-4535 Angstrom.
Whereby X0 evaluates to 1.4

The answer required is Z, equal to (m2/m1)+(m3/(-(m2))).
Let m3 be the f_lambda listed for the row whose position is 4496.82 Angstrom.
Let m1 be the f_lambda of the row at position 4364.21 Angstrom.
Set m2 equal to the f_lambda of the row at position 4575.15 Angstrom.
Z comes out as 0.7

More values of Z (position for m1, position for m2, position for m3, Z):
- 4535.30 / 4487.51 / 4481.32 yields 0.9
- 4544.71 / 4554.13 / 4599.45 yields -0.3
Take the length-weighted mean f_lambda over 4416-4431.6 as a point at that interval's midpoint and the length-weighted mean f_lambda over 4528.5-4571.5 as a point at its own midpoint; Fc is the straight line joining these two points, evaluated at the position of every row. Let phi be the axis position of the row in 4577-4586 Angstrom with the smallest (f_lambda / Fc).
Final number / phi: 4580.42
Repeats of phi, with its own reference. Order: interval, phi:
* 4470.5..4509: 4481.32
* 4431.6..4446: 4435.12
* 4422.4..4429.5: 4425.94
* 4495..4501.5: 4495.79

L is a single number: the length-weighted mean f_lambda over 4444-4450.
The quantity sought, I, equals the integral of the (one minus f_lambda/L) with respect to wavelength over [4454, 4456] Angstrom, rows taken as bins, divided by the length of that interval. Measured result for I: 0.57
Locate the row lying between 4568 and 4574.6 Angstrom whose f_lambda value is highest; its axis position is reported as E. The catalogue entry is 4568.84 Angstrom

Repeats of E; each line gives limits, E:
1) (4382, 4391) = 4390.42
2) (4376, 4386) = 4376.29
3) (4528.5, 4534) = 4529.04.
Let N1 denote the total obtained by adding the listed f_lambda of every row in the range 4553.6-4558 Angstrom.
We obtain 171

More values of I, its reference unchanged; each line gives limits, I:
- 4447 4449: 0.01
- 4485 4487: -0.11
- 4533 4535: 0.29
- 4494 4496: 0.06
